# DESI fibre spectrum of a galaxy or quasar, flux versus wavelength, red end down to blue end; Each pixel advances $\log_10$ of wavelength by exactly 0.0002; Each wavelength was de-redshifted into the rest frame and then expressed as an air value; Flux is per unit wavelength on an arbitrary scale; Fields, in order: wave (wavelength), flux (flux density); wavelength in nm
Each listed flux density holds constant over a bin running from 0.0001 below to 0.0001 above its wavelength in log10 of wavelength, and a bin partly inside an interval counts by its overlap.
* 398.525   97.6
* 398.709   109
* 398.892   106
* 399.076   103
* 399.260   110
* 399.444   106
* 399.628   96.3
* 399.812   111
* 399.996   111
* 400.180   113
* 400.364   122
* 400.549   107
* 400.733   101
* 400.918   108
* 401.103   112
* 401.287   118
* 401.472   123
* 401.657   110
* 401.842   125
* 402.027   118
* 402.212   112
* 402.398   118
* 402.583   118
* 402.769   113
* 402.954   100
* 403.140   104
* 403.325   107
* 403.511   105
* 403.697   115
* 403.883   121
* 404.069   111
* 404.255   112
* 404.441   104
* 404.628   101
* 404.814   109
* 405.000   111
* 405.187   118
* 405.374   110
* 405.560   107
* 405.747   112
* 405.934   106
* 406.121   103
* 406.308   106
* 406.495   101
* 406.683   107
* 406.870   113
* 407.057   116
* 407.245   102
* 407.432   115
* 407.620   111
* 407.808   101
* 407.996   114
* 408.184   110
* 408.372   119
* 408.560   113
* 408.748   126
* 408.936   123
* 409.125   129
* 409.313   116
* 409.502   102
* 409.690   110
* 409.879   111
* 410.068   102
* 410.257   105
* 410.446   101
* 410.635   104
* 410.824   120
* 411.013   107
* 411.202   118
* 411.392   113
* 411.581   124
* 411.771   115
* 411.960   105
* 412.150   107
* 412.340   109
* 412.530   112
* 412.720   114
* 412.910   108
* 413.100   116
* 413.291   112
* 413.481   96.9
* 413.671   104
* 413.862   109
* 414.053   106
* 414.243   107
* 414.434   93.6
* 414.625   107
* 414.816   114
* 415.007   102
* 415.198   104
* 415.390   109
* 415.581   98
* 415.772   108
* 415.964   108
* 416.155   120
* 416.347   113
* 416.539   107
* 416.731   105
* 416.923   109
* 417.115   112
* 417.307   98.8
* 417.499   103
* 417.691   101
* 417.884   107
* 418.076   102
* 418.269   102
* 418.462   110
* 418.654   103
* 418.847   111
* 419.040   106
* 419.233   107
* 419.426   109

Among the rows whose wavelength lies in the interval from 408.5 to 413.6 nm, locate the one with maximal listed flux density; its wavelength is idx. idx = 409.125 nm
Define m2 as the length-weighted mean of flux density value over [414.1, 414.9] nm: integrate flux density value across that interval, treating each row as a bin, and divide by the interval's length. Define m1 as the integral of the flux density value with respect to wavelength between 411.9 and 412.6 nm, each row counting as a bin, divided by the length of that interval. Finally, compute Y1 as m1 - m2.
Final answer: 2.8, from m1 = 108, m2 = 105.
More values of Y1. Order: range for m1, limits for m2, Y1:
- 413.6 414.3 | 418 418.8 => 1.8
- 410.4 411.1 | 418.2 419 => 1.9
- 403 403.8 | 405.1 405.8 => -4.3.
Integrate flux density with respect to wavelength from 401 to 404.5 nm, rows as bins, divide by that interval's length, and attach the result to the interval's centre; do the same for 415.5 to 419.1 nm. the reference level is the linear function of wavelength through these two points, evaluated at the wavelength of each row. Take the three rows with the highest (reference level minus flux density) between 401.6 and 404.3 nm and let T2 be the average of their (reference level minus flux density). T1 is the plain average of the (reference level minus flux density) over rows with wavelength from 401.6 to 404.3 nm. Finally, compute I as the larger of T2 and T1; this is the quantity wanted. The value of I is 9.8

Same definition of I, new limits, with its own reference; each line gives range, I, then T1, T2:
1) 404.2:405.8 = 8.1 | 2.7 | 8.1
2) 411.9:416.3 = 11.6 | 0.6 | 11.6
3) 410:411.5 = 7.3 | 0.7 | 7.3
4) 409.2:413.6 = 9.3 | -0.7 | 9.3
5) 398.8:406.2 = 14.7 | 2.7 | 14.7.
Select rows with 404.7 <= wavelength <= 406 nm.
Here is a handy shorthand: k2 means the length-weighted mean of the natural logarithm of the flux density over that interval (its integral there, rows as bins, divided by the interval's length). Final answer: 4.705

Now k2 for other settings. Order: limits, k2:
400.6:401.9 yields 4.729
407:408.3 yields 4.695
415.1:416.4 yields 4.684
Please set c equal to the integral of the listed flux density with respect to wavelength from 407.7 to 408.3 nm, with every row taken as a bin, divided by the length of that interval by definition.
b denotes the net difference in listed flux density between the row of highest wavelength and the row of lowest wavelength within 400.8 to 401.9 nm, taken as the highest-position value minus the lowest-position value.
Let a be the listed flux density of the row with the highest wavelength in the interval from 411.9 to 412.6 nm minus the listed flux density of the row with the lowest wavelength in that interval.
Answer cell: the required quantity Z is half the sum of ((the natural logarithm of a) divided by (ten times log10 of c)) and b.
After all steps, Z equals 8.5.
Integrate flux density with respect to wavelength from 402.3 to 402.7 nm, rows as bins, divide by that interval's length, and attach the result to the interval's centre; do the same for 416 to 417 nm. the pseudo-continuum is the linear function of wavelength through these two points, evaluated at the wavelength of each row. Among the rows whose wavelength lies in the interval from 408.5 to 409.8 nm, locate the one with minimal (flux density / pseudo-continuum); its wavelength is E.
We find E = 409.502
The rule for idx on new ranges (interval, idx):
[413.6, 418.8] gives 416.155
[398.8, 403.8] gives 401.842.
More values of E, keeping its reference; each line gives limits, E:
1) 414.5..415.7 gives 415.581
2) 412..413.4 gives 412.150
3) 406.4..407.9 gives 406.495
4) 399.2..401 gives 399.628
